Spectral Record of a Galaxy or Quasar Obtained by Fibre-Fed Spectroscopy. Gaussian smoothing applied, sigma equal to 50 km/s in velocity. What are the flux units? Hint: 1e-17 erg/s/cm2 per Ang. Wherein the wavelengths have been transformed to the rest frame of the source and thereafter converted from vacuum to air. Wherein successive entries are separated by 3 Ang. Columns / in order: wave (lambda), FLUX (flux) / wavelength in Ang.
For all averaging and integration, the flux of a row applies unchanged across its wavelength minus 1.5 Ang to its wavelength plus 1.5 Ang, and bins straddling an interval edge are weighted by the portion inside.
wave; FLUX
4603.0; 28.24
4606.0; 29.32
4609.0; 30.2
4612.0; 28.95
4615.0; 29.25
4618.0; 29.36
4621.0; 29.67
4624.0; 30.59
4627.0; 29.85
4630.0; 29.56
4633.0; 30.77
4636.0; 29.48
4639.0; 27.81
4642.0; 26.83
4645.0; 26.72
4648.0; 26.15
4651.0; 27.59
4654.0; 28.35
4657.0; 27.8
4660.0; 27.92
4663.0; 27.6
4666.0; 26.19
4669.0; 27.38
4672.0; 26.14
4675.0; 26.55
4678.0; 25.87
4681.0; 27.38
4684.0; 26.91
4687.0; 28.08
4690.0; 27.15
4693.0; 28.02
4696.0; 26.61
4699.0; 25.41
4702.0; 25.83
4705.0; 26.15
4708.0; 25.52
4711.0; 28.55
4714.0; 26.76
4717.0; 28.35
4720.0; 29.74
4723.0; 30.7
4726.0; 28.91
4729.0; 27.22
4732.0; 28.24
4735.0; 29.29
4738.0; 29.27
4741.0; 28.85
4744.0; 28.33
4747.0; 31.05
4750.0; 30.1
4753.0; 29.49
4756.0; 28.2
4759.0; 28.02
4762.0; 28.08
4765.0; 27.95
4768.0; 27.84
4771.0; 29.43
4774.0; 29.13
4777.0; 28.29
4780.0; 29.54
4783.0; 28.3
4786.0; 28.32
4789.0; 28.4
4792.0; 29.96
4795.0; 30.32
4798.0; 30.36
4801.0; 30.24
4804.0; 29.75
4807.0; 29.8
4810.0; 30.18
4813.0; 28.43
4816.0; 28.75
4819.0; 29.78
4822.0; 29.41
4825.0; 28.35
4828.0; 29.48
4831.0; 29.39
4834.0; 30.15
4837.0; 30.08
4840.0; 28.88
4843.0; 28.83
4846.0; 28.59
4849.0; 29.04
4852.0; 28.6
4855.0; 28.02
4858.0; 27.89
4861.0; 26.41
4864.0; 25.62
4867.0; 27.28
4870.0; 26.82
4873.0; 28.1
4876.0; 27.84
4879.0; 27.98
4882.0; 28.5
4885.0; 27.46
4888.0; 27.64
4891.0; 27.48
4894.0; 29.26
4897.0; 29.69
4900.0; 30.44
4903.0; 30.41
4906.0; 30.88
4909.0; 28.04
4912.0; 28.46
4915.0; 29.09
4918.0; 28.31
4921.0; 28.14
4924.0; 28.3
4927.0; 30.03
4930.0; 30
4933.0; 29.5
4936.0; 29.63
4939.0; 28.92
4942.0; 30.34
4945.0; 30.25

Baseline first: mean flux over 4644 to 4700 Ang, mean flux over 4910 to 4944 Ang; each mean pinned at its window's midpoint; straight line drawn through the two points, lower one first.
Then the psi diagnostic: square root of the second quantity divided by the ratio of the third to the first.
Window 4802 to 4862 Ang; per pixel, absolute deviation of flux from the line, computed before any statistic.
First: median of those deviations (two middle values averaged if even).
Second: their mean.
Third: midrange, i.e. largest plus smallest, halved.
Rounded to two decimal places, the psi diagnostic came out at 0.86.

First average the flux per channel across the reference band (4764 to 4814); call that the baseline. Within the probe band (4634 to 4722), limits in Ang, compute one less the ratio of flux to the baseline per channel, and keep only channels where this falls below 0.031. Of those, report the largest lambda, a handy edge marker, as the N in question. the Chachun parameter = 4720.0 Ang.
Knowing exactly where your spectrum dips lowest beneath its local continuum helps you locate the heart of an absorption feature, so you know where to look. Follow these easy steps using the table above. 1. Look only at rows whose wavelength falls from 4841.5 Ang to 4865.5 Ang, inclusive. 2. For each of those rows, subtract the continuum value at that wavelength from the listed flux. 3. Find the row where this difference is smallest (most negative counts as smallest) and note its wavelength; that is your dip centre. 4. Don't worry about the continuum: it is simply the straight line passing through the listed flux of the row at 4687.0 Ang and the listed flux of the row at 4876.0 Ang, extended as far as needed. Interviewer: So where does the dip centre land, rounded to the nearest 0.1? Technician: 4864.0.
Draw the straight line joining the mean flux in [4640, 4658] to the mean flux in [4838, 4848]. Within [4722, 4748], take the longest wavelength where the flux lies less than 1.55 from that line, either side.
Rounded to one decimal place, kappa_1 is 4744.0 Ang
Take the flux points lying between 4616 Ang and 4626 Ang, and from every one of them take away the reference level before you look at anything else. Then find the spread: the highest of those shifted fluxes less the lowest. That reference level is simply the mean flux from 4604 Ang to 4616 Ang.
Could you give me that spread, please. 1.2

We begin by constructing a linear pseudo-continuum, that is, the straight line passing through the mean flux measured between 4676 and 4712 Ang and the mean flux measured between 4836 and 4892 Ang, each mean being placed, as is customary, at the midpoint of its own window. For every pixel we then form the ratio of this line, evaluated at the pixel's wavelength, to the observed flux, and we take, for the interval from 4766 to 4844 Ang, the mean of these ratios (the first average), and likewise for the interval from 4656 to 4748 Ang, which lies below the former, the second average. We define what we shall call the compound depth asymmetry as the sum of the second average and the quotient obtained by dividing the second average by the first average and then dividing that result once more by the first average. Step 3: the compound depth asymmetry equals 2.07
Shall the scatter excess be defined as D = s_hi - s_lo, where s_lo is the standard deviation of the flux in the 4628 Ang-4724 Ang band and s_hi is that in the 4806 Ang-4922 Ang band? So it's -0.3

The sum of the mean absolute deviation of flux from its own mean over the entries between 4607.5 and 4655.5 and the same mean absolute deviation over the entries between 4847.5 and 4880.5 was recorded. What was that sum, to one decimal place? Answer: 2.0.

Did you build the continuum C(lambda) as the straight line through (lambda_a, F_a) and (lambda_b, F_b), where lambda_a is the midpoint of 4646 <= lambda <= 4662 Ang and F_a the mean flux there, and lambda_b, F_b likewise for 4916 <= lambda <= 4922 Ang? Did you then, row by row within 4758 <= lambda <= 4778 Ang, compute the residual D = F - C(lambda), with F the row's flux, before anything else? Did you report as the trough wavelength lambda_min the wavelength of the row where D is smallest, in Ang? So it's 4768.0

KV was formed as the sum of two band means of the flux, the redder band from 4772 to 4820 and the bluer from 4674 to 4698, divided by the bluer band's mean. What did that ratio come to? 2.08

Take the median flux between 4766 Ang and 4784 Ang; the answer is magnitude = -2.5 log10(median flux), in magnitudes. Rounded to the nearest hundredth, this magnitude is -3.65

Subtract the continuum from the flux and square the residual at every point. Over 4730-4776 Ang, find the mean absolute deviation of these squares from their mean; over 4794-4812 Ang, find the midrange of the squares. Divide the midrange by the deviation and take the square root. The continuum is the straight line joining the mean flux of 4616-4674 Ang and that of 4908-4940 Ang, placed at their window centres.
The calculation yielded 1.48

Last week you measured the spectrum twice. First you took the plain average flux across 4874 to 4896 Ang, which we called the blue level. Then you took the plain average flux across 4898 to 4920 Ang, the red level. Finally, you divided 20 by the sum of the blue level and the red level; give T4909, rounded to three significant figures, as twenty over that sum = 0.348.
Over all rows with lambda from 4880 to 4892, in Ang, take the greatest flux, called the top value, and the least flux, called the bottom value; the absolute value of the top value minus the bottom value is 1.0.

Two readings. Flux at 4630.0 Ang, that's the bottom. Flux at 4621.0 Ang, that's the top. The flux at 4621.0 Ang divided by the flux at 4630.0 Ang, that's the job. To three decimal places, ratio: 1.004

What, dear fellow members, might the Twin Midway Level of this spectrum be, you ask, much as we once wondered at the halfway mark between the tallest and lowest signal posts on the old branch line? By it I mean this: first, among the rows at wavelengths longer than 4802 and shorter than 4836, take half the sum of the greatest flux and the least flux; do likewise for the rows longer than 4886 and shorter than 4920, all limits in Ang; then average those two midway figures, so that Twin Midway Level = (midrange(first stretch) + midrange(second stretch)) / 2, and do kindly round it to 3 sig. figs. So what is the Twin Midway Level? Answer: 29.2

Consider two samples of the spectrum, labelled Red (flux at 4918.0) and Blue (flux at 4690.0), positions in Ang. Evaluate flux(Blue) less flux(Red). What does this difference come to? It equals -1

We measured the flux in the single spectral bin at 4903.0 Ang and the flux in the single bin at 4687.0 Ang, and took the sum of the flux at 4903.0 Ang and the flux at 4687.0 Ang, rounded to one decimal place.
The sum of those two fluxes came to 58.5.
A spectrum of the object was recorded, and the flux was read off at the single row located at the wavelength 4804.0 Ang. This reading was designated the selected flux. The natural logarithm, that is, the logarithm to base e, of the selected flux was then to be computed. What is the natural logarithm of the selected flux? 3.39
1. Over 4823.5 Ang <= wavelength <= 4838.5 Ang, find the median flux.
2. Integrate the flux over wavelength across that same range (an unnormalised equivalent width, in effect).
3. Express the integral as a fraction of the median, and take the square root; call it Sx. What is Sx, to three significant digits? 3.87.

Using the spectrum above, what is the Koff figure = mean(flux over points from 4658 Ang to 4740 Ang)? 27.5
